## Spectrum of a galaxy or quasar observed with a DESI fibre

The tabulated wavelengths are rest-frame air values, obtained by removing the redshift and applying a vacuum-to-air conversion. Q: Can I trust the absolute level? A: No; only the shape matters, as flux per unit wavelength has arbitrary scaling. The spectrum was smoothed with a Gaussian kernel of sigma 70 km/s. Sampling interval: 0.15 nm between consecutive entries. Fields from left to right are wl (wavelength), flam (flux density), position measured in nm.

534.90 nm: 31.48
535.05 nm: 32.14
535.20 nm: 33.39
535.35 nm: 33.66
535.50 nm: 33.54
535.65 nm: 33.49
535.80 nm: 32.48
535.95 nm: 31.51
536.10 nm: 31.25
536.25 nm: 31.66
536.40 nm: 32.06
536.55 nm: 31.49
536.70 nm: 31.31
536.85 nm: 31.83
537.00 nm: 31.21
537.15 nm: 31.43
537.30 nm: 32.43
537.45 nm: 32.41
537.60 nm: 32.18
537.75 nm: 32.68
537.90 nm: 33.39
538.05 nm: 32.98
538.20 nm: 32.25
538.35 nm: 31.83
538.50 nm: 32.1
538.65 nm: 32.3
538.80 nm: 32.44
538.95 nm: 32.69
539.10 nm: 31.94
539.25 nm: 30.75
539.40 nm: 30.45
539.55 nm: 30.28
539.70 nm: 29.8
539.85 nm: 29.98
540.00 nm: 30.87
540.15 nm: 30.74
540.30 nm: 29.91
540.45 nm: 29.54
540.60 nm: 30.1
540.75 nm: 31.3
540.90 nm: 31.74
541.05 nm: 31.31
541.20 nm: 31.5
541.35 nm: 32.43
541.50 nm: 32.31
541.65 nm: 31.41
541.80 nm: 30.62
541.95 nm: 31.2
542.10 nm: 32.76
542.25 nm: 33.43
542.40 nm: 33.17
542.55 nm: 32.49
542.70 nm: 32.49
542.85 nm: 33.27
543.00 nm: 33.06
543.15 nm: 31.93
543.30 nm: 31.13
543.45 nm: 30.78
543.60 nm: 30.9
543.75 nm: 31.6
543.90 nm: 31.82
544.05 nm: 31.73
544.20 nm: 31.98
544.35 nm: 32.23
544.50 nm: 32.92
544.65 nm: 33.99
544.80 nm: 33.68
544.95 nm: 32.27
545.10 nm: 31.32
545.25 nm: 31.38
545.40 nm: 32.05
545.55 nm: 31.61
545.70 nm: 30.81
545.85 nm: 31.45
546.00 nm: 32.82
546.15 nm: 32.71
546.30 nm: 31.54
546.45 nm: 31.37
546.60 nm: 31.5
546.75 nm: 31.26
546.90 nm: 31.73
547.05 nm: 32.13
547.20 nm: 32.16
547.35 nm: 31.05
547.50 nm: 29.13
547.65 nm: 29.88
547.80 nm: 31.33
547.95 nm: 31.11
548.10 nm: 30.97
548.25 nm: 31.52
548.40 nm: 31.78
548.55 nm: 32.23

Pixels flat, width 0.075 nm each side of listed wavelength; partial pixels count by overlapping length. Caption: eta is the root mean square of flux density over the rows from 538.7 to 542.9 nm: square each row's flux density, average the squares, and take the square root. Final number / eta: 31.5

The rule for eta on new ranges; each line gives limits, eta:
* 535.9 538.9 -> 32.0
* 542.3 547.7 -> 31.9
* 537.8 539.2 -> 32.4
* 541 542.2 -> 31.7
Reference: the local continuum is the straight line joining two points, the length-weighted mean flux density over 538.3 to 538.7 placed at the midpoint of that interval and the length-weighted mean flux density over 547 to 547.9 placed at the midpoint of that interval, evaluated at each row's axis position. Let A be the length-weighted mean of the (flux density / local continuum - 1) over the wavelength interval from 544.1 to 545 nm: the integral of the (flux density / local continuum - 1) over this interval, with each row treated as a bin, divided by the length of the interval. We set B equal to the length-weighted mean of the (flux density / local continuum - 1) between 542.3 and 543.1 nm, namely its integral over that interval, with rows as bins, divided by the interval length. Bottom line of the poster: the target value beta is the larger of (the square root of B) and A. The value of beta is 0.21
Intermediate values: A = 0.049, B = 0.043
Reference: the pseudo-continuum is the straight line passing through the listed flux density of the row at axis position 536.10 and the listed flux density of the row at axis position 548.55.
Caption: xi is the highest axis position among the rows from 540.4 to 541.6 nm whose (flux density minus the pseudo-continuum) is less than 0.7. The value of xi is 541.50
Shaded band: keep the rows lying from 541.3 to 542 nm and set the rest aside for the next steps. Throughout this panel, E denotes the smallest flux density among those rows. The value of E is 30.62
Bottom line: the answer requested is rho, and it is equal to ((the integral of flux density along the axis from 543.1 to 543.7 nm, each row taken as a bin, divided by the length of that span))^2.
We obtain 972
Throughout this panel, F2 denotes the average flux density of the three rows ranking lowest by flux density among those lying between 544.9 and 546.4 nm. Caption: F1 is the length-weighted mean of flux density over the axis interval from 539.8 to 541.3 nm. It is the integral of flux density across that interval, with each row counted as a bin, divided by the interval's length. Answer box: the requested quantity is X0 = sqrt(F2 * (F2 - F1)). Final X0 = 3.7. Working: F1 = 30.7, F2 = 31.17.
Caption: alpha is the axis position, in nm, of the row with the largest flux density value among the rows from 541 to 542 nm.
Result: 541.35 nm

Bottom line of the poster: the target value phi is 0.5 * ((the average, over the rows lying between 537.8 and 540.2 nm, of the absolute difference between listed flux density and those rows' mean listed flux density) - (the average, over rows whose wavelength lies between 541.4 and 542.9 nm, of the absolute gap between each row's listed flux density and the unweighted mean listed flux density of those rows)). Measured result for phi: 0.13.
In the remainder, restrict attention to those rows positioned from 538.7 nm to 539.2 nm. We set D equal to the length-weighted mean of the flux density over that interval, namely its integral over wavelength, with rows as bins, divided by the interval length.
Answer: 32.3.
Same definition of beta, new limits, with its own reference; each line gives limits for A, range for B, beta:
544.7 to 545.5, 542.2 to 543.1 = 0.21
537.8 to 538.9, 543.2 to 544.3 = 0.04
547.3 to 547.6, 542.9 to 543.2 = 0.19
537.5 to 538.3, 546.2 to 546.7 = 0.12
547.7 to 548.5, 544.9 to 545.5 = 0.13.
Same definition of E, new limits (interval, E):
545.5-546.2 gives 30.81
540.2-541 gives 29.54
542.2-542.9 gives 32.49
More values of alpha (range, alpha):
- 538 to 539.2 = 538.05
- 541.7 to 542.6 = 542.25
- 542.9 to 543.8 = 543.00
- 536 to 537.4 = 537.30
